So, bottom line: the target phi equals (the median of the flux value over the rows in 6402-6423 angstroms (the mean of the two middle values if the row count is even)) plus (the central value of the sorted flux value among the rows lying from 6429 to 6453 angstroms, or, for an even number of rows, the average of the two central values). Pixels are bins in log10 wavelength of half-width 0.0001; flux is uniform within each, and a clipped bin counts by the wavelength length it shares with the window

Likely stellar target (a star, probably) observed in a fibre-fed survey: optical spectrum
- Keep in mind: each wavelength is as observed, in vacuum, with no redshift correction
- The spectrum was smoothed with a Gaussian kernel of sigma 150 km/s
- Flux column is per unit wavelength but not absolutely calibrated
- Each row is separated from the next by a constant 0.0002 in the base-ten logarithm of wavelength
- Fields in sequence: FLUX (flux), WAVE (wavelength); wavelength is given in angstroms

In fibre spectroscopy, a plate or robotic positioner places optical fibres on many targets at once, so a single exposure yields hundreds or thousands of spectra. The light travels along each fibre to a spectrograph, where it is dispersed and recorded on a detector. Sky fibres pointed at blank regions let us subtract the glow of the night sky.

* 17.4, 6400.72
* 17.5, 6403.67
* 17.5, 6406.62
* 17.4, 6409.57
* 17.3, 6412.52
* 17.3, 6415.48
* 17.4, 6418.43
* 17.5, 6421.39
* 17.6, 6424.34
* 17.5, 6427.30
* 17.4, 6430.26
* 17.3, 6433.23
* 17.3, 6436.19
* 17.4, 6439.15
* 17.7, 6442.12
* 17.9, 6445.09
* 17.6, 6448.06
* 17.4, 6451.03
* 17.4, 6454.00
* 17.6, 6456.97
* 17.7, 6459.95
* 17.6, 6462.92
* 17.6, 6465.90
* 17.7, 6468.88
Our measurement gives 34.8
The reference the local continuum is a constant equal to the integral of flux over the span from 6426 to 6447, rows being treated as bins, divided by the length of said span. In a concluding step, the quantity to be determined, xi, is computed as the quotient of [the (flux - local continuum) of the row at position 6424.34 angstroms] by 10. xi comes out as 0.010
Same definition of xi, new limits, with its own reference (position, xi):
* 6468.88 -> 0.020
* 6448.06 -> 0.010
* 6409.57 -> -0.010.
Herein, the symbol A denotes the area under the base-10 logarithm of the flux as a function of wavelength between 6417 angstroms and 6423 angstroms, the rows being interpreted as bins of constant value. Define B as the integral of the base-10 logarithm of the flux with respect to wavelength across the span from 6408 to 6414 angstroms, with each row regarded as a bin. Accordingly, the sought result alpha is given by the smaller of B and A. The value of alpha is 7.44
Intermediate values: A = 7.46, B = 7.44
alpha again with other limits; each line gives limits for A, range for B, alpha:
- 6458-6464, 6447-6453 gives 7.46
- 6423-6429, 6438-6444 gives 7.46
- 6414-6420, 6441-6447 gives 7.43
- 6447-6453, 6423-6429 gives 7.46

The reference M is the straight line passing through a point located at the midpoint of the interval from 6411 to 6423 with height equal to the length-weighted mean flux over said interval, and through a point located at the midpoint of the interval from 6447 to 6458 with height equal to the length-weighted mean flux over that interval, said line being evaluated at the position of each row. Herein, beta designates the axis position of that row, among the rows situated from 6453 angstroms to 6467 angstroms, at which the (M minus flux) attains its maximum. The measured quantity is 6454.00 angstroms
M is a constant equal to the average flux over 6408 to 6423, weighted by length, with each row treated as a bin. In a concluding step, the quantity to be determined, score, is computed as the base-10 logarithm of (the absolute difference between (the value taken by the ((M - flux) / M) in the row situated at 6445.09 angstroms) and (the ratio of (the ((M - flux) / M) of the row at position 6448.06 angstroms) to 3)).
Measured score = -1.60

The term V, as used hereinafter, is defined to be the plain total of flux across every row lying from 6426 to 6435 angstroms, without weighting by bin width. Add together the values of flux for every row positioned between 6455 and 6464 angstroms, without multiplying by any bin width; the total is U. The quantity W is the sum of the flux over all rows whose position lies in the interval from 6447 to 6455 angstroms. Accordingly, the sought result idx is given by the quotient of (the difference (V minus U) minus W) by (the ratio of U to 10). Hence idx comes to -10.0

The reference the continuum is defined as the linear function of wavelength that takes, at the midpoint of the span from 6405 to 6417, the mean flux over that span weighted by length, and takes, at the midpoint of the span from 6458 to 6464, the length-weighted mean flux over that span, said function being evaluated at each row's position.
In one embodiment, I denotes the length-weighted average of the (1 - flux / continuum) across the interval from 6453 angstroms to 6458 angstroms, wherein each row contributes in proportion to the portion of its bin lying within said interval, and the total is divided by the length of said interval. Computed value 0.007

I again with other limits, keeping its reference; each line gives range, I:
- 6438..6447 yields -0.007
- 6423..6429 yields -0.005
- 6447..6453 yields 0.006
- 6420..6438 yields 0.003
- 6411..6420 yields 0.004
